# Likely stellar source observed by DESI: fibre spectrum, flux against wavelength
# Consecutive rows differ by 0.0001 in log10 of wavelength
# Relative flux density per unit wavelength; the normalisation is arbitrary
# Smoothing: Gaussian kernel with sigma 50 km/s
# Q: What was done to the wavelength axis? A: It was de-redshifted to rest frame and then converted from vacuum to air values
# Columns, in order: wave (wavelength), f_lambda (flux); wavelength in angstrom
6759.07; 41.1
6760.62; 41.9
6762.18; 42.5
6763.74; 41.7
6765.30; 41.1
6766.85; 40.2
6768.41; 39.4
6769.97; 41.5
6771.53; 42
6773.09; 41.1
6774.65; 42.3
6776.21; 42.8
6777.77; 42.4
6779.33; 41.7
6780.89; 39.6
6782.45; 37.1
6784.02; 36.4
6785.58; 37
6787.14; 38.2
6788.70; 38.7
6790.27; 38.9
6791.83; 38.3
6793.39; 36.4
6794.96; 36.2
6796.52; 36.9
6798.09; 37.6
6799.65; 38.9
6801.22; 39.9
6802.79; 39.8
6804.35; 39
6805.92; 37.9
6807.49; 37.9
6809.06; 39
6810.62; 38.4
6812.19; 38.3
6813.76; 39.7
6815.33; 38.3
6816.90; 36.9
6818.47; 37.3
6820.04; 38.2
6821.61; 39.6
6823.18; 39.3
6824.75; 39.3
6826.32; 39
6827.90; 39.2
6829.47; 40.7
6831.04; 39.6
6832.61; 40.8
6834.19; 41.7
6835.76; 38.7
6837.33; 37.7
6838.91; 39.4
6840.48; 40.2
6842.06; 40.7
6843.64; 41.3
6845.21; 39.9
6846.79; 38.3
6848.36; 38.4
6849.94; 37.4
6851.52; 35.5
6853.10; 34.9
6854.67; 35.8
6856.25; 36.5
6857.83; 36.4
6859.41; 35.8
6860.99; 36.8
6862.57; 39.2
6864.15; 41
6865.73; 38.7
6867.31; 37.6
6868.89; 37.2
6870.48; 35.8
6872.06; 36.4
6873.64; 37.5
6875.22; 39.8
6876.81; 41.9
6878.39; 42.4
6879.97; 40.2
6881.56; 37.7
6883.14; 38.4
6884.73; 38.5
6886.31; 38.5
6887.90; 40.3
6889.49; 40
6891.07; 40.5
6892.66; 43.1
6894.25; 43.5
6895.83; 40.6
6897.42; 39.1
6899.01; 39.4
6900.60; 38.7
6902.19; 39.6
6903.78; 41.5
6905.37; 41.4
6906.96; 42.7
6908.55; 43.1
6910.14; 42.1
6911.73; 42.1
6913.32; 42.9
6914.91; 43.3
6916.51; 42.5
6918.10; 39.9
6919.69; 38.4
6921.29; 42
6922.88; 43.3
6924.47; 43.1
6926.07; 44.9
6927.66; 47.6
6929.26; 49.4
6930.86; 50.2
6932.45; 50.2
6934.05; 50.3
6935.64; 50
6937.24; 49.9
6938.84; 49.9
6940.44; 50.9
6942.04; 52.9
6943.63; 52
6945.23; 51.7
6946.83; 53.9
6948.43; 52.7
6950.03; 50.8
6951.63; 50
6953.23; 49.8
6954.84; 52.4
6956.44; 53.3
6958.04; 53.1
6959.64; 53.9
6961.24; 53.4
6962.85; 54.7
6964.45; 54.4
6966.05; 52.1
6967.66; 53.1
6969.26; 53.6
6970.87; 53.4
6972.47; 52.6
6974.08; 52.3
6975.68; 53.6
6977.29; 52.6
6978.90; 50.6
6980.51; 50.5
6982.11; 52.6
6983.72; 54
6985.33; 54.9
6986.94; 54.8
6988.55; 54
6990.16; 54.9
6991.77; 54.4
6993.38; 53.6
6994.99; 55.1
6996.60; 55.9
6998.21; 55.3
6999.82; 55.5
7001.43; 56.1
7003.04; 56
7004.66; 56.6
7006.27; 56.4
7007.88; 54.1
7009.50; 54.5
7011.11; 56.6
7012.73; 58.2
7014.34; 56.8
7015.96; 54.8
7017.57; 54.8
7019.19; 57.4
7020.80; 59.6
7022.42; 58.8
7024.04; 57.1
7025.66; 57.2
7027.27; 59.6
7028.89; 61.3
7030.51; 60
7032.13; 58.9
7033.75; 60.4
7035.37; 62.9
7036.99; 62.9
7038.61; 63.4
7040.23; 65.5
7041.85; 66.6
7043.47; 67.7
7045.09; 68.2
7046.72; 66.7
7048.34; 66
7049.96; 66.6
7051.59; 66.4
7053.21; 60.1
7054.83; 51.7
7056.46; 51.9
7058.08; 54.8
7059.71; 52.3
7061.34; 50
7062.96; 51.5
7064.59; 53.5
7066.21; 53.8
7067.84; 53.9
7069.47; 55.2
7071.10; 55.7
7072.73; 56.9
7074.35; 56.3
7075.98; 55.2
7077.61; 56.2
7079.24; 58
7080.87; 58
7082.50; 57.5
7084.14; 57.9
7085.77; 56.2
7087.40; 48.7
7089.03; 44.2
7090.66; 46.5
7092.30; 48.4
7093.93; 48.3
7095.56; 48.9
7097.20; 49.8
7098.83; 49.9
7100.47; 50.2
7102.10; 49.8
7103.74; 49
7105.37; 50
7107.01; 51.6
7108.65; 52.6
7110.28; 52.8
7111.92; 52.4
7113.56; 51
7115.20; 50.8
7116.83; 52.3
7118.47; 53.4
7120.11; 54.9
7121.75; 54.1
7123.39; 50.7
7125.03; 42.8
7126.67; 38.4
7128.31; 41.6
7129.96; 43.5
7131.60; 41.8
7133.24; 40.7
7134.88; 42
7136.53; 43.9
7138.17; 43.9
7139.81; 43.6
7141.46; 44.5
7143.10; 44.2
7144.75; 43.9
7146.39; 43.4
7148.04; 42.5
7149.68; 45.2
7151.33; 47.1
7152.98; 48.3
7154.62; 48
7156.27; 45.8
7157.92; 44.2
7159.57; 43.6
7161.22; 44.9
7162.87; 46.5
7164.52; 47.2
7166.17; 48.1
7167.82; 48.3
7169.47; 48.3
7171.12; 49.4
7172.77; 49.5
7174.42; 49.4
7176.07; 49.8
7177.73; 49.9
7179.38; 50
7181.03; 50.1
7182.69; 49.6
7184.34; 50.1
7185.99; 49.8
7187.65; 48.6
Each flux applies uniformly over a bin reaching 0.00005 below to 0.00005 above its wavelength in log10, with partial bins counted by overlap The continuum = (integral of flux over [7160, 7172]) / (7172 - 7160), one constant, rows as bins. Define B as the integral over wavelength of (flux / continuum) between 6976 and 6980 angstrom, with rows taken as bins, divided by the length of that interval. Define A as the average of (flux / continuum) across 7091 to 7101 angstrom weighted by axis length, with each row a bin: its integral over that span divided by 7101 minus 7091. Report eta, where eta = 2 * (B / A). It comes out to 2.11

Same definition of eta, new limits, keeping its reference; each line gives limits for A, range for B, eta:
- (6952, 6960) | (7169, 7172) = 1.87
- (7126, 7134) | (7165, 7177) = 2.37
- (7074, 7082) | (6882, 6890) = 1.37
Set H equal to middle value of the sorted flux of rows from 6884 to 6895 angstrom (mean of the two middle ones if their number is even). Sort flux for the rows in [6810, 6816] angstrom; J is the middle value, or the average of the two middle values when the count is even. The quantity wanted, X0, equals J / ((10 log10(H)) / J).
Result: 92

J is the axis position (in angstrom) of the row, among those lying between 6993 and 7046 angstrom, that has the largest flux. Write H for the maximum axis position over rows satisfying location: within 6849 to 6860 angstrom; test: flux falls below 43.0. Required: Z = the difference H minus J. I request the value -185.7 angstrom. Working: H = 6859.41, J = 7045.09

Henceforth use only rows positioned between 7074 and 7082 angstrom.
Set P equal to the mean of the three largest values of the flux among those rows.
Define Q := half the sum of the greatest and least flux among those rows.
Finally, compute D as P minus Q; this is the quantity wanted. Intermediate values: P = 57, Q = 57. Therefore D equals 0.8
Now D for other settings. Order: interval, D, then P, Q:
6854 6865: 0.6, 39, 38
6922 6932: 2.4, 49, 47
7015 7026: 1.4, 59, 57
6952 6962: 1.7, 54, 52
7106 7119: 0.8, 53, 52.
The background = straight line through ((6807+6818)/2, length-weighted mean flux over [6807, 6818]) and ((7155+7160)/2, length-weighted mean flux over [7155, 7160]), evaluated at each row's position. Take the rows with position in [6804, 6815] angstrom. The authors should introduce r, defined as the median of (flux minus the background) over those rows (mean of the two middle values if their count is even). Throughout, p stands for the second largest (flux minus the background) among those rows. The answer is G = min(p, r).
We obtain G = 0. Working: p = 1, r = 0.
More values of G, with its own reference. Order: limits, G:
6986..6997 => 13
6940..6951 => 11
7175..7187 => 5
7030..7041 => 20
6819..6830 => 1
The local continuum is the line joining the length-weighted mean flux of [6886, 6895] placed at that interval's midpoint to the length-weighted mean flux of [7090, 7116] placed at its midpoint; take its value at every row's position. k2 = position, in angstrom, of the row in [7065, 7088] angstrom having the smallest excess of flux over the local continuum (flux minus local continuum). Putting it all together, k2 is 7087.40 angstrom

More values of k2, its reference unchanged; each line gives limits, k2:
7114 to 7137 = 7126.67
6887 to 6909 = 6900.60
